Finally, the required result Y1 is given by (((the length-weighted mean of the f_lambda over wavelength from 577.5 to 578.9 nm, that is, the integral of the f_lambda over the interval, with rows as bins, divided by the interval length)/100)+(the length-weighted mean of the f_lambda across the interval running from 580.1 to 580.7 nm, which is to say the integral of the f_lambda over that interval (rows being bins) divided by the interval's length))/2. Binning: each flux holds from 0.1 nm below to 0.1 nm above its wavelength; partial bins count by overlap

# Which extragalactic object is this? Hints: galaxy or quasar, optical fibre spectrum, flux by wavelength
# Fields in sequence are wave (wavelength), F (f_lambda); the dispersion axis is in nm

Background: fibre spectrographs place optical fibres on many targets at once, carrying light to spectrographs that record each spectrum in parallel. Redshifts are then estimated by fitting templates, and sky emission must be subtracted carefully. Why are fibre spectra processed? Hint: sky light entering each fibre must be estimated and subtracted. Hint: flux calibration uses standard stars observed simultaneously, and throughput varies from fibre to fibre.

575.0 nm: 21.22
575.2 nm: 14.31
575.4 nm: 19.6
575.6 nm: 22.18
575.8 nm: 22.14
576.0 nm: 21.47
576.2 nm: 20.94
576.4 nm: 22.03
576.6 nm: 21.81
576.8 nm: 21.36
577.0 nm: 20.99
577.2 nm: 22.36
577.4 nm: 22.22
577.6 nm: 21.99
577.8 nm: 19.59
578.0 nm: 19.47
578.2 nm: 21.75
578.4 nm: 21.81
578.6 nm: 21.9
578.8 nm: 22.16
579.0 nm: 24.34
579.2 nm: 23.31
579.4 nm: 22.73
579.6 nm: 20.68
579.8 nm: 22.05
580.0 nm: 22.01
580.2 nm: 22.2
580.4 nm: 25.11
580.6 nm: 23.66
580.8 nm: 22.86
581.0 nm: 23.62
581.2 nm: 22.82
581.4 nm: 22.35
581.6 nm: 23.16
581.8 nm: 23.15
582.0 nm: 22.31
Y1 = 11.9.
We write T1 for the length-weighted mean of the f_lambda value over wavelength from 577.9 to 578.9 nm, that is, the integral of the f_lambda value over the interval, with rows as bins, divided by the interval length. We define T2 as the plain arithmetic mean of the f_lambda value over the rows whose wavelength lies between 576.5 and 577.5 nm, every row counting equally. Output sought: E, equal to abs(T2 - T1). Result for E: 0.33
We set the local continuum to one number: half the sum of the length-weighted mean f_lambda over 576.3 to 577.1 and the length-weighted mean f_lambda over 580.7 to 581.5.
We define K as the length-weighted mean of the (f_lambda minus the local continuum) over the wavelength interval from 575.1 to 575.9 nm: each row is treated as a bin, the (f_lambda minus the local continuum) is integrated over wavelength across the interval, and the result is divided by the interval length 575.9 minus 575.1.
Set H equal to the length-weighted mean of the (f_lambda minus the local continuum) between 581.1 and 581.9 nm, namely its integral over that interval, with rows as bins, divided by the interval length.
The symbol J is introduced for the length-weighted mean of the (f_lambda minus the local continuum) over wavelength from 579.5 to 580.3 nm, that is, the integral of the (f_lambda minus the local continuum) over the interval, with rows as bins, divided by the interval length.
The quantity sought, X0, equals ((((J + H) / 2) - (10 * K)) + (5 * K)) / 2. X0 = 7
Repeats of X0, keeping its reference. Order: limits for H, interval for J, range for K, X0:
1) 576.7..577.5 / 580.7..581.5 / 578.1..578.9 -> 1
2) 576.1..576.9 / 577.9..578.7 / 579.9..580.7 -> -3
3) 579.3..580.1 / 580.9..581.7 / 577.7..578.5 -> 4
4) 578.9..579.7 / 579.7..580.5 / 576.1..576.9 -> 2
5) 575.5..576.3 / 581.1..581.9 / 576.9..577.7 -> 1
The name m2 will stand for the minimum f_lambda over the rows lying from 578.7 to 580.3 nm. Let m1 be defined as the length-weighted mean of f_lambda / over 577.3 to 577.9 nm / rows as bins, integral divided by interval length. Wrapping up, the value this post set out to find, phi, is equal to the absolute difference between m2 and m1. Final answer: 0.6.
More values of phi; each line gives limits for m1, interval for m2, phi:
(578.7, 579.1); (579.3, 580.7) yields 2.6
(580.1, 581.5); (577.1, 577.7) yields 1.2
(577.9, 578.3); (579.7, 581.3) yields 1.4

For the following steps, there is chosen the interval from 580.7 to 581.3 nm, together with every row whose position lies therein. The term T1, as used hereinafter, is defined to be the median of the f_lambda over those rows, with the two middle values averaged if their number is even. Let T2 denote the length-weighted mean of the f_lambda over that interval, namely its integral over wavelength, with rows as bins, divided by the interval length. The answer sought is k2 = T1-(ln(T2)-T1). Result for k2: 43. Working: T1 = 22.9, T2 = 23.1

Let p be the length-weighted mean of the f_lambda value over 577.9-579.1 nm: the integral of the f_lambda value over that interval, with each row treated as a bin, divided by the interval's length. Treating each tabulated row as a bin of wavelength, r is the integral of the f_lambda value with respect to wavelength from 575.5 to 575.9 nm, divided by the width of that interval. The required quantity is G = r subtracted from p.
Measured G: -0.3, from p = 21.9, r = 22.2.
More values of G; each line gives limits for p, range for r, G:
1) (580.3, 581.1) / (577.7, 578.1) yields 4.3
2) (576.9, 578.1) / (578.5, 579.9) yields -1.3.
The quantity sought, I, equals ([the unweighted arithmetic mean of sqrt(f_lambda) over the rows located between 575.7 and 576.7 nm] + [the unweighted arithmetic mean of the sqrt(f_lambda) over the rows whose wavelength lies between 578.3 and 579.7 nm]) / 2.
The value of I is 4.69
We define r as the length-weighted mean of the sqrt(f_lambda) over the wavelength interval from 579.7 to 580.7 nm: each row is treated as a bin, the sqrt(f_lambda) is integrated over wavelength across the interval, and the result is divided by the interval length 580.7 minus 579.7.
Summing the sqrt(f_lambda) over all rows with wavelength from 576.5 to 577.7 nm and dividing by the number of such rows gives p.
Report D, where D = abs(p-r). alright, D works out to 0.13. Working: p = 4.67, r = 4.79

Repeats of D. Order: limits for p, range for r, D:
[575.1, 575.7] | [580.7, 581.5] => 0.48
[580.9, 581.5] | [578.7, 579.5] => 0.02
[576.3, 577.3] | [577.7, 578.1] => 0.24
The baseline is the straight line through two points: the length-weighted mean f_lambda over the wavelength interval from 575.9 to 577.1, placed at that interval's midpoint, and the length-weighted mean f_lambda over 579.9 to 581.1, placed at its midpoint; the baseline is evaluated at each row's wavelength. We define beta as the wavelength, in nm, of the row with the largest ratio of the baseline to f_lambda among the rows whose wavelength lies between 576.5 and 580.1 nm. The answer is 578.0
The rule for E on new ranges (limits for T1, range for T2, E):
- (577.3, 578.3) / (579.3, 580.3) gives 0.93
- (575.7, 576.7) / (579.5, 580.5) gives 0.73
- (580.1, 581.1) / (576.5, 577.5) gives 1.74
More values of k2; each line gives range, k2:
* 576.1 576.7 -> 41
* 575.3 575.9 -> 41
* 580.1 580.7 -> 44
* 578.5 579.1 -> 41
